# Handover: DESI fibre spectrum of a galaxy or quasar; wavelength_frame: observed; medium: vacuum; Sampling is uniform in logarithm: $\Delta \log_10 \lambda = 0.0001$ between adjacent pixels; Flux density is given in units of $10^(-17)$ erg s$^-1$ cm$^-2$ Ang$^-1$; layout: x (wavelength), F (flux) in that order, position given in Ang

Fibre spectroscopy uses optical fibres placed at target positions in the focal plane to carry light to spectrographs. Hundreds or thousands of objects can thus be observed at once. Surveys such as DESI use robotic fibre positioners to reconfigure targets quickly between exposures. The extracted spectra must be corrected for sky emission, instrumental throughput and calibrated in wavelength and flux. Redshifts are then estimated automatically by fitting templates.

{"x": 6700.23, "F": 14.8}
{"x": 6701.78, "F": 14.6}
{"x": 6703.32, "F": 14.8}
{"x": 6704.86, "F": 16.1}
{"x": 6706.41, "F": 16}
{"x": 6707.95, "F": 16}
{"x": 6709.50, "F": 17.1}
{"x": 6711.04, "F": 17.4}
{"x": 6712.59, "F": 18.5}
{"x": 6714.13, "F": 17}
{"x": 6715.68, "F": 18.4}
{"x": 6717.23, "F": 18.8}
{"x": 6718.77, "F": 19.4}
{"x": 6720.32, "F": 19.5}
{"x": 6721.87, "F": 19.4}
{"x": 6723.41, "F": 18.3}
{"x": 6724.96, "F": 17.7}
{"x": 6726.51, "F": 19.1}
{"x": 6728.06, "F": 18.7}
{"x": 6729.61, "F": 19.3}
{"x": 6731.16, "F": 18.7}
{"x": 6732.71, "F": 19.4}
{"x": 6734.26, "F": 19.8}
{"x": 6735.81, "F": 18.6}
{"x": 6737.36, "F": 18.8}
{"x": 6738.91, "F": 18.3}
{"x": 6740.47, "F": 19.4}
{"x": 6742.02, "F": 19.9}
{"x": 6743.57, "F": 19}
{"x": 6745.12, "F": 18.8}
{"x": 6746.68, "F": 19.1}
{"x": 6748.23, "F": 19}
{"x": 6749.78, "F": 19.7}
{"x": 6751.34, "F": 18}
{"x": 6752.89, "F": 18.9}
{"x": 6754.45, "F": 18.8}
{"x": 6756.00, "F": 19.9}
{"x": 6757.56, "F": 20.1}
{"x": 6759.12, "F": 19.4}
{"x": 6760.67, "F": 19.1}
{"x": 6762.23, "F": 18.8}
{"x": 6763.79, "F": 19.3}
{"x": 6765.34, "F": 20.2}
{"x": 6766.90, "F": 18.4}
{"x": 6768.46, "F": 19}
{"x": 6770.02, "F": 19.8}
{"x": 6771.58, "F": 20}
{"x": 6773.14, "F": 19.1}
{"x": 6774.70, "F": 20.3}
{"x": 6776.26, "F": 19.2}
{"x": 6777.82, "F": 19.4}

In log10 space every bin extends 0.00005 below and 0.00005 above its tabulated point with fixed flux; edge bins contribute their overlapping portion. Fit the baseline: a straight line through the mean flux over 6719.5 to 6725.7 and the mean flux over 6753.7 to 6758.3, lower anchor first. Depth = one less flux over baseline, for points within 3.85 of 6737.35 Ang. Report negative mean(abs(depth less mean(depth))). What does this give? -0.026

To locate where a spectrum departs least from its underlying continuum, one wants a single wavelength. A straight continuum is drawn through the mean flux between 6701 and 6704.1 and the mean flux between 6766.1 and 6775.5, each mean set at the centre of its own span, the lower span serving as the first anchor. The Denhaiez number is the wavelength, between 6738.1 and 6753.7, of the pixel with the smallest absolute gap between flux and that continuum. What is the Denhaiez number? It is 6751.34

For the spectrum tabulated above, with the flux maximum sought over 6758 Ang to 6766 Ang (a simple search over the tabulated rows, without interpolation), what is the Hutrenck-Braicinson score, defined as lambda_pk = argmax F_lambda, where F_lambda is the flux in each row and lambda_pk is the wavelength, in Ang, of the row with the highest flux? 6765.34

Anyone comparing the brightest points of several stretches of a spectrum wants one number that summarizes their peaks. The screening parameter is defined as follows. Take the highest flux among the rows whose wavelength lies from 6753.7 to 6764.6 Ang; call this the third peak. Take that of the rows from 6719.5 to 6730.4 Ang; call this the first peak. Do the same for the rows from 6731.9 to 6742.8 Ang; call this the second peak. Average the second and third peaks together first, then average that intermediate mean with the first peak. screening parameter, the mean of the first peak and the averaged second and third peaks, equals 19.75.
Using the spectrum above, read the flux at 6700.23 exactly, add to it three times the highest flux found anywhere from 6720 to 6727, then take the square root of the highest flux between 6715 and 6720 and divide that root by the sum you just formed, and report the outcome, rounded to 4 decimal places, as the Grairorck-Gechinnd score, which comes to 0.0601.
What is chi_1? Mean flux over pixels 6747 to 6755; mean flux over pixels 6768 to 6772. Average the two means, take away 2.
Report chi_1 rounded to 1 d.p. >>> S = 17.2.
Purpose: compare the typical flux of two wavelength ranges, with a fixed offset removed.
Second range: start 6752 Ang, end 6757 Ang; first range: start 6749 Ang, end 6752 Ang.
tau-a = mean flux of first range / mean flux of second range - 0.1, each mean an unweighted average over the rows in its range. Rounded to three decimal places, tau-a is 0.882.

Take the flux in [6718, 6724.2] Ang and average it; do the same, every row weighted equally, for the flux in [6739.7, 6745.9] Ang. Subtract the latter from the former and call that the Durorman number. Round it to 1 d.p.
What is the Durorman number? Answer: -0.1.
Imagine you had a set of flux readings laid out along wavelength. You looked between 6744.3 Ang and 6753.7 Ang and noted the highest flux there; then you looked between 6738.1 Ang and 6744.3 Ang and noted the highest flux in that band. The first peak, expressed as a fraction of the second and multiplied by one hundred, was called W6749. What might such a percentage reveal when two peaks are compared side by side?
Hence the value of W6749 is 99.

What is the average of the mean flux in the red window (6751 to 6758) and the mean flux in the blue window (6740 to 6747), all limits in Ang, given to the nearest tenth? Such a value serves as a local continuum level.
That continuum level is 19.2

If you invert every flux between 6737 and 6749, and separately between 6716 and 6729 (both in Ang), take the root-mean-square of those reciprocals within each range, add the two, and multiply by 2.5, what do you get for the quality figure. 0.264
